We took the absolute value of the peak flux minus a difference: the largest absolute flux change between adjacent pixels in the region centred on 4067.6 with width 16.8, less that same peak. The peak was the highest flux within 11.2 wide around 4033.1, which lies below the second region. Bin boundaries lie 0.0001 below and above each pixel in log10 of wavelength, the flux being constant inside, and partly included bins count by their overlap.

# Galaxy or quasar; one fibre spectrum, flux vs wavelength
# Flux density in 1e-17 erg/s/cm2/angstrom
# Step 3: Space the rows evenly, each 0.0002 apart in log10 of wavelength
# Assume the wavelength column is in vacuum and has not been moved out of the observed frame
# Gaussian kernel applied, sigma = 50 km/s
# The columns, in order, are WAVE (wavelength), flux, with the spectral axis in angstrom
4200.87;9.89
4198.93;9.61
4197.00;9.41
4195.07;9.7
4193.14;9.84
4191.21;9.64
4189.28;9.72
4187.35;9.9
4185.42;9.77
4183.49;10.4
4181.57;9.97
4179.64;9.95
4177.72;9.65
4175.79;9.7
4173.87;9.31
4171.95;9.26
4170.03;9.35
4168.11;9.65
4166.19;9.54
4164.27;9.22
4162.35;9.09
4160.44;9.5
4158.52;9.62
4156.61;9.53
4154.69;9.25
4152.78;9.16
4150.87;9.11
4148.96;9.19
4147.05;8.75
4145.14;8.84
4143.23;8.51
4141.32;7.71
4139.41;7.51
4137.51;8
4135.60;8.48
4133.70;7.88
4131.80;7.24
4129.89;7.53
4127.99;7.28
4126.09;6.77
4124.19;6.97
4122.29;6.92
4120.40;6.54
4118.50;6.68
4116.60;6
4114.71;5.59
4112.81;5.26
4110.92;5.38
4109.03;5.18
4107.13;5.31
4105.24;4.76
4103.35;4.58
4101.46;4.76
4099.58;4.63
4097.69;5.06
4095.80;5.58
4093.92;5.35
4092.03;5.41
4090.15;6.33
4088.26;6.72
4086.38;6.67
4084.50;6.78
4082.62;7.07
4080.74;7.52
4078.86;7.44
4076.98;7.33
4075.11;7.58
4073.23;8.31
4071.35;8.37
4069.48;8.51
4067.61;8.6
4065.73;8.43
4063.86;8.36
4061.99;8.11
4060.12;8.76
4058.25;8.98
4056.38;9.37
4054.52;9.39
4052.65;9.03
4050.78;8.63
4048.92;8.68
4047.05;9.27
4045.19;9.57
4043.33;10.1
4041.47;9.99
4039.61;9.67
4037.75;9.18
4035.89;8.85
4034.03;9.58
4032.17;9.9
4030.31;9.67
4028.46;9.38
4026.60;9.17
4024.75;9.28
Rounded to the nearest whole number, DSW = 19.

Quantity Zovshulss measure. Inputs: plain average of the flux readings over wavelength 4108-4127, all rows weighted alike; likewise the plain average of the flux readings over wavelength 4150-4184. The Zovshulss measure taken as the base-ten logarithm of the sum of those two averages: 1.19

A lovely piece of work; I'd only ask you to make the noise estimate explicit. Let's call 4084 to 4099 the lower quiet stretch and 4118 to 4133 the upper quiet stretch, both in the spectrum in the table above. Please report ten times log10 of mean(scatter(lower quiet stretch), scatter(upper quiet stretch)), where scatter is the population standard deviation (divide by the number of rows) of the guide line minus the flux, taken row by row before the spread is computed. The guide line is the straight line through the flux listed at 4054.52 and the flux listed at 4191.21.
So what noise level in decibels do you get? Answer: -3.1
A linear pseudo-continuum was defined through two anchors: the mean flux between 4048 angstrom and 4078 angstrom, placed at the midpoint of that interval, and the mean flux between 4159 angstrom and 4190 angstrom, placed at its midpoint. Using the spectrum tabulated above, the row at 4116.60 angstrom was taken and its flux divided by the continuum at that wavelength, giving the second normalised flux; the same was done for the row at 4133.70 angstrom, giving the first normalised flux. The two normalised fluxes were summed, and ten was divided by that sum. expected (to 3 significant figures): 6.59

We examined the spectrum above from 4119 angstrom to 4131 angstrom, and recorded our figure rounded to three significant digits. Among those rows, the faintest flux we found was 6.54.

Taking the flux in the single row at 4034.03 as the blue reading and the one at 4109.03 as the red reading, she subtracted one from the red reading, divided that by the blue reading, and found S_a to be 0.44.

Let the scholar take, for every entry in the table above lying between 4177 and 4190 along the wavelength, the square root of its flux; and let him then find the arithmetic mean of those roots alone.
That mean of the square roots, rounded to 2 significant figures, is 3.1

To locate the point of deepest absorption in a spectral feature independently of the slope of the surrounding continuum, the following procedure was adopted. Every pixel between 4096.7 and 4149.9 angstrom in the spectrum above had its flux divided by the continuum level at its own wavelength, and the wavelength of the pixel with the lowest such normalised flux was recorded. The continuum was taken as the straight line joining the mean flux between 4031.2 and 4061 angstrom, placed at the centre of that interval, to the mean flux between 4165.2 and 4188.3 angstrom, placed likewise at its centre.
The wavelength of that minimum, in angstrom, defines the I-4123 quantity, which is 4103.35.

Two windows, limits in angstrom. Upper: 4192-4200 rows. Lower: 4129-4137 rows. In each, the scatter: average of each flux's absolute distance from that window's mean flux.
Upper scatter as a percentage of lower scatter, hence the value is 33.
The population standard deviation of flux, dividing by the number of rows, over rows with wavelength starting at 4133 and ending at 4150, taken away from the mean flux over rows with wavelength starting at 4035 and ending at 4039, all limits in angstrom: 8.5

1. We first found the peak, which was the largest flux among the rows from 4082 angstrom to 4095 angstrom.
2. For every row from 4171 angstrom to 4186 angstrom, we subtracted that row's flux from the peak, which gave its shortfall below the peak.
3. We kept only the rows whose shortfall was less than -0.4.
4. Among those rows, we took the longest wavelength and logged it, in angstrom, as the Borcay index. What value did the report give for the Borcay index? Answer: 4185.42 angstrom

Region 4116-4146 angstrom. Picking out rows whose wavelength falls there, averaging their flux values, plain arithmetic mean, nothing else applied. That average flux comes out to 7.4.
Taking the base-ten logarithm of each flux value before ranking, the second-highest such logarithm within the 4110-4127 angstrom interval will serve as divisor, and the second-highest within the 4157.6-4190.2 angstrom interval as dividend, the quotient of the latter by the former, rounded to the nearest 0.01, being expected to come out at 1.19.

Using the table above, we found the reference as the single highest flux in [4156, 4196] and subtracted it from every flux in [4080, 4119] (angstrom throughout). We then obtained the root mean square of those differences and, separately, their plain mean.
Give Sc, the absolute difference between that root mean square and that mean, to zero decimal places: 9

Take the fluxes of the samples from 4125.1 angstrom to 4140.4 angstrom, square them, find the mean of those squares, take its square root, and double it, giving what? 15.2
